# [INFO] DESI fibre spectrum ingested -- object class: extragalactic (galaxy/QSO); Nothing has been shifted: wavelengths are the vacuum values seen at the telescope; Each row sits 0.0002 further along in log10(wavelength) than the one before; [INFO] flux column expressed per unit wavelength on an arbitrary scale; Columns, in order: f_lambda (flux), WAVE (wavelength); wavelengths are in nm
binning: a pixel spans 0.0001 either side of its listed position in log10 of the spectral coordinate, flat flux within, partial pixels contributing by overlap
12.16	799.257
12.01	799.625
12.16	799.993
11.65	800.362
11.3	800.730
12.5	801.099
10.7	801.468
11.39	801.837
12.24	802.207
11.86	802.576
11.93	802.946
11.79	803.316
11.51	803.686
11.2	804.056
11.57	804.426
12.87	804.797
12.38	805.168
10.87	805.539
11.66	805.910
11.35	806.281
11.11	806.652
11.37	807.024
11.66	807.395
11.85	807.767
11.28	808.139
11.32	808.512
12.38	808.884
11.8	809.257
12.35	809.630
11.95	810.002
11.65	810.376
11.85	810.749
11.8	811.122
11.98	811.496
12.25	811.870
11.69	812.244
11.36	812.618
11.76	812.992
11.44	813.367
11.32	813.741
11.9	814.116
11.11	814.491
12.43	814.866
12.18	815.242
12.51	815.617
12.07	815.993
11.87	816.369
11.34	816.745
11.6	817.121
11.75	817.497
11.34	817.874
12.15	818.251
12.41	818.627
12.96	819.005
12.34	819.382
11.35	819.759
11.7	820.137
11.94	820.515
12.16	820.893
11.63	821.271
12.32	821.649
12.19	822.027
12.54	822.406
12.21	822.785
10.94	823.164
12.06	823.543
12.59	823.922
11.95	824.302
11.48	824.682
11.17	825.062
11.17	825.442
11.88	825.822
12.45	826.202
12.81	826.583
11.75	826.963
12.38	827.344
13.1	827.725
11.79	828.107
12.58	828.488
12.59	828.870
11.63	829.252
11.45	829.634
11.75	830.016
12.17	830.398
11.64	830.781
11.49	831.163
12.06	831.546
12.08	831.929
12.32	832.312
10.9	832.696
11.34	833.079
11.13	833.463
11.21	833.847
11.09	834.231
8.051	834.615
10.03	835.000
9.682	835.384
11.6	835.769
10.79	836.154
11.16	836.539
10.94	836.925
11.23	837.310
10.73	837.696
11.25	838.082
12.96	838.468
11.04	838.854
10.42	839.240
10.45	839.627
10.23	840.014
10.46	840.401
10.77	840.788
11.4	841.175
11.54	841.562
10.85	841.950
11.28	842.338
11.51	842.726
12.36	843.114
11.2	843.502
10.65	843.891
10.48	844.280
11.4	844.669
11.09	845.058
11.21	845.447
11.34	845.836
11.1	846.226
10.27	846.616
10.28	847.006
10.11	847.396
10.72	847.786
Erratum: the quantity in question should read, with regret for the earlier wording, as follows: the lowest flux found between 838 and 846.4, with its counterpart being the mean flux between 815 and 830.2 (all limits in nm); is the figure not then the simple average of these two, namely 11.1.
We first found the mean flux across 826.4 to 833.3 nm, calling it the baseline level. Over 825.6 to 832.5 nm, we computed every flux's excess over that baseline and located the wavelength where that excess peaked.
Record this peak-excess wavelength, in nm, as 827.725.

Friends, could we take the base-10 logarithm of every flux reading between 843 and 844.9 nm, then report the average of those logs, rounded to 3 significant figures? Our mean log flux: 1.05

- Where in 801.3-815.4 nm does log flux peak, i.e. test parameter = 804.797 nm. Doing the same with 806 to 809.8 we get 808.884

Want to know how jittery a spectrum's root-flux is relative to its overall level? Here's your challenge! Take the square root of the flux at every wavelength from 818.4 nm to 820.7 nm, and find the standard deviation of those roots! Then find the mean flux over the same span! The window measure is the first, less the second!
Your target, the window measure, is -12.0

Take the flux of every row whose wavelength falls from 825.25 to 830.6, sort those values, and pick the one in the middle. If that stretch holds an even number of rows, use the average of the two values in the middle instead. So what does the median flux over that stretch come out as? 12.0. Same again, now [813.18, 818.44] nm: 11.8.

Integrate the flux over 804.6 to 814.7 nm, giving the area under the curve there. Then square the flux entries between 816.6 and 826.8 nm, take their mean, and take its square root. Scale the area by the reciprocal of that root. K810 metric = 9.9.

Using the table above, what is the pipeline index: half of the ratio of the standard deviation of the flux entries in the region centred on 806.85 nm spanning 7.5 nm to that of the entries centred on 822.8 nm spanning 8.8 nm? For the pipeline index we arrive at 0.46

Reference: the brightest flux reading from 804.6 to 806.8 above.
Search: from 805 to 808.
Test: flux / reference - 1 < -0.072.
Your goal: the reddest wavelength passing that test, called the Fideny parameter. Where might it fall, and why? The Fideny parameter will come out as 807.767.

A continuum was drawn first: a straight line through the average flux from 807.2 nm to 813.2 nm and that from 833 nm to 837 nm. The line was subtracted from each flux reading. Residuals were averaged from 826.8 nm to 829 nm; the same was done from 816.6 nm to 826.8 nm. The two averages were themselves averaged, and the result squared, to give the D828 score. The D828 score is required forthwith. 1.1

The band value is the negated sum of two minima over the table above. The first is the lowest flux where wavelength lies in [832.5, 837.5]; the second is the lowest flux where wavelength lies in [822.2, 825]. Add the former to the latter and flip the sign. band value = -19.0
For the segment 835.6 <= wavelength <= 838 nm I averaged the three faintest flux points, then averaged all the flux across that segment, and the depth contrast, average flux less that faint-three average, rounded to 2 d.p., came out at 0.26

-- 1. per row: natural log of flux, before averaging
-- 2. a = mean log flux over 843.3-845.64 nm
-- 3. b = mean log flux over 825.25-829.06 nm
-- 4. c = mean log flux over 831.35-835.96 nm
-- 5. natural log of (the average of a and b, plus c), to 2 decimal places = 1.58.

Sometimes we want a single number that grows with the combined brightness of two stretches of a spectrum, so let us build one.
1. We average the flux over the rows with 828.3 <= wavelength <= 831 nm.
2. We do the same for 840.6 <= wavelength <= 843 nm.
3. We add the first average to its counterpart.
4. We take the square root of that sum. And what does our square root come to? 4.82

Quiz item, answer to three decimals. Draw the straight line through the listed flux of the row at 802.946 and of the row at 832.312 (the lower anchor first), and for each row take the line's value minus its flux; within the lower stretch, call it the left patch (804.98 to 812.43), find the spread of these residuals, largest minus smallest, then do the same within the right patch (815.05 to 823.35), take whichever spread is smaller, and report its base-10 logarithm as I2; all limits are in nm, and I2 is 0.180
